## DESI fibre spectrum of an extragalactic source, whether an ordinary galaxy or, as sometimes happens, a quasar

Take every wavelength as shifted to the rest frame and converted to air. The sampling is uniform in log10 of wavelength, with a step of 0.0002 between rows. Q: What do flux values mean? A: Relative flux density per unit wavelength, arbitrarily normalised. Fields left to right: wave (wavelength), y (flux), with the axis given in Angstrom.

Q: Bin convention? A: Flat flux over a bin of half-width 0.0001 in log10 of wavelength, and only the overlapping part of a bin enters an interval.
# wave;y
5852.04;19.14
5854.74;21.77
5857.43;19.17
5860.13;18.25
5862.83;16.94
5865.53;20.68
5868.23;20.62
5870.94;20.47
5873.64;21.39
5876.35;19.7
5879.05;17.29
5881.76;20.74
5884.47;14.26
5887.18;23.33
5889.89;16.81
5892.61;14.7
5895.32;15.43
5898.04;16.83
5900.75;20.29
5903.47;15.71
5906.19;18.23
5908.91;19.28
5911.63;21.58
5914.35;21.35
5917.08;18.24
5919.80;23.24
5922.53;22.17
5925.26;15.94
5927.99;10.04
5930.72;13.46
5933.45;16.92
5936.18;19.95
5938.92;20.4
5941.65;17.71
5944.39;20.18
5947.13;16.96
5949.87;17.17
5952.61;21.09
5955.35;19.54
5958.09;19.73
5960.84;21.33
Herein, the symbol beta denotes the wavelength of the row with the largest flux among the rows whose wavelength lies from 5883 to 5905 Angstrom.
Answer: 5887.18 Angstrom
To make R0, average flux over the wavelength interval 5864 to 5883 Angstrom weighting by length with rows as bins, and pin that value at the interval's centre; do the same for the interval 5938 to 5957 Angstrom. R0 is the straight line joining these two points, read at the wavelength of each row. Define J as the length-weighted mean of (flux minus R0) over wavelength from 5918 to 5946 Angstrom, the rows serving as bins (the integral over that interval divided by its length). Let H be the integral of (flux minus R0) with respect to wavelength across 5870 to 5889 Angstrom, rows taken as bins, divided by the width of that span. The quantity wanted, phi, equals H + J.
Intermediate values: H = -0.5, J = -1.23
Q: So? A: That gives -1.7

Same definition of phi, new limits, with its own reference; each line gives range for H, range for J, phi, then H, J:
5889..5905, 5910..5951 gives -4.0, -3.1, -0.88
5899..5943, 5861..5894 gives -2.1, -1.0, -1.14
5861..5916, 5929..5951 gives -2.5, -1.1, -1.38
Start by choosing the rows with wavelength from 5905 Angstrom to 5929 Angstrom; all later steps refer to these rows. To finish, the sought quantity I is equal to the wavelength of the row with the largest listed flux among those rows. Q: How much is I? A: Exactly 5919.80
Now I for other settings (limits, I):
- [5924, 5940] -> 5938.92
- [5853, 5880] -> 5854.74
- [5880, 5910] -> 5887.18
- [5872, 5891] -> 5887.18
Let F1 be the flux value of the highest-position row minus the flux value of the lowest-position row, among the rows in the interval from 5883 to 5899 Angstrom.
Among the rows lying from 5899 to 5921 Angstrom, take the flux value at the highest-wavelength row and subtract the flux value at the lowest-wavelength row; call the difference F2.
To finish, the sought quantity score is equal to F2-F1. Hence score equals 0.4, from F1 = 2.6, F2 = 3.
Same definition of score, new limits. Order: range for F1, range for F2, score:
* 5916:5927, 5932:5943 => 3.1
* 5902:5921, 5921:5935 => -12.8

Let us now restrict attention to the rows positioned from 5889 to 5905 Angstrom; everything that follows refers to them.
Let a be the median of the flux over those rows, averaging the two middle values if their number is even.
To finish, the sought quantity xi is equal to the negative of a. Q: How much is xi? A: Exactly -16.3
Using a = 16.3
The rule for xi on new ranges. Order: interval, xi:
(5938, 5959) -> -19.6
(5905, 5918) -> -19.3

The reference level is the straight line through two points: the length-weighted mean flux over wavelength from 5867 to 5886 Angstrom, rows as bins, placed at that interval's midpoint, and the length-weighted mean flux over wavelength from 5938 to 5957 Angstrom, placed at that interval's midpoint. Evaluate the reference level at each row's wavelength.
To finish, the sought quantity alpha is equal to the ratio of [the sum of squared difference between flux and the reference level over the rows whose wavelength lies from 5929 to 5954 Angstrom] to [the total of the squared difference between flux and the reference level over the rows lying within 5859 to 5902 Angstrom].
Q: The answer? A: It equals 0.5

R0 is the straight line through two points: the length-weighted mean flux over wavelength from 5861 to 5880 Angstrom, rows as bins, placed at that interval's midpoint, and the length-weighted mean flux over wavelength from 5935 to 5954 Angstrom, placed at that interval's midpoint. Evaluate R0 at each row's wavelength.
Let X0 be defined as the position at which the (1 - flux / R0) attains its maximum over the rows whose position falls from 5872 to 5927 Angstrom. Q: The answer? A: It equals 5884.47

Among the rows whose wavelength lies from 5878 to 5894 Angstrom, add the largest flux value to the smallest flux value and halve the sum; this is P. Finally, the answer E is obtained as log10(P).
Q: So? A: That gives 1.27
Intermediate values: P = 18.8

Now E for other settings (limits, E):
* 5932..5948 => 1.27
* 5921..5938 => 1.21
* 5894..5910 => 1.25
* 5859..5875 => 1.28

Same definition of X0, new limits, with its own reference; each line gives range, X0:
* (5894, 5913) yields 5895.32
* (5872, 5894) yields 5884.47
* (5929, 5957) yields 5930.72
